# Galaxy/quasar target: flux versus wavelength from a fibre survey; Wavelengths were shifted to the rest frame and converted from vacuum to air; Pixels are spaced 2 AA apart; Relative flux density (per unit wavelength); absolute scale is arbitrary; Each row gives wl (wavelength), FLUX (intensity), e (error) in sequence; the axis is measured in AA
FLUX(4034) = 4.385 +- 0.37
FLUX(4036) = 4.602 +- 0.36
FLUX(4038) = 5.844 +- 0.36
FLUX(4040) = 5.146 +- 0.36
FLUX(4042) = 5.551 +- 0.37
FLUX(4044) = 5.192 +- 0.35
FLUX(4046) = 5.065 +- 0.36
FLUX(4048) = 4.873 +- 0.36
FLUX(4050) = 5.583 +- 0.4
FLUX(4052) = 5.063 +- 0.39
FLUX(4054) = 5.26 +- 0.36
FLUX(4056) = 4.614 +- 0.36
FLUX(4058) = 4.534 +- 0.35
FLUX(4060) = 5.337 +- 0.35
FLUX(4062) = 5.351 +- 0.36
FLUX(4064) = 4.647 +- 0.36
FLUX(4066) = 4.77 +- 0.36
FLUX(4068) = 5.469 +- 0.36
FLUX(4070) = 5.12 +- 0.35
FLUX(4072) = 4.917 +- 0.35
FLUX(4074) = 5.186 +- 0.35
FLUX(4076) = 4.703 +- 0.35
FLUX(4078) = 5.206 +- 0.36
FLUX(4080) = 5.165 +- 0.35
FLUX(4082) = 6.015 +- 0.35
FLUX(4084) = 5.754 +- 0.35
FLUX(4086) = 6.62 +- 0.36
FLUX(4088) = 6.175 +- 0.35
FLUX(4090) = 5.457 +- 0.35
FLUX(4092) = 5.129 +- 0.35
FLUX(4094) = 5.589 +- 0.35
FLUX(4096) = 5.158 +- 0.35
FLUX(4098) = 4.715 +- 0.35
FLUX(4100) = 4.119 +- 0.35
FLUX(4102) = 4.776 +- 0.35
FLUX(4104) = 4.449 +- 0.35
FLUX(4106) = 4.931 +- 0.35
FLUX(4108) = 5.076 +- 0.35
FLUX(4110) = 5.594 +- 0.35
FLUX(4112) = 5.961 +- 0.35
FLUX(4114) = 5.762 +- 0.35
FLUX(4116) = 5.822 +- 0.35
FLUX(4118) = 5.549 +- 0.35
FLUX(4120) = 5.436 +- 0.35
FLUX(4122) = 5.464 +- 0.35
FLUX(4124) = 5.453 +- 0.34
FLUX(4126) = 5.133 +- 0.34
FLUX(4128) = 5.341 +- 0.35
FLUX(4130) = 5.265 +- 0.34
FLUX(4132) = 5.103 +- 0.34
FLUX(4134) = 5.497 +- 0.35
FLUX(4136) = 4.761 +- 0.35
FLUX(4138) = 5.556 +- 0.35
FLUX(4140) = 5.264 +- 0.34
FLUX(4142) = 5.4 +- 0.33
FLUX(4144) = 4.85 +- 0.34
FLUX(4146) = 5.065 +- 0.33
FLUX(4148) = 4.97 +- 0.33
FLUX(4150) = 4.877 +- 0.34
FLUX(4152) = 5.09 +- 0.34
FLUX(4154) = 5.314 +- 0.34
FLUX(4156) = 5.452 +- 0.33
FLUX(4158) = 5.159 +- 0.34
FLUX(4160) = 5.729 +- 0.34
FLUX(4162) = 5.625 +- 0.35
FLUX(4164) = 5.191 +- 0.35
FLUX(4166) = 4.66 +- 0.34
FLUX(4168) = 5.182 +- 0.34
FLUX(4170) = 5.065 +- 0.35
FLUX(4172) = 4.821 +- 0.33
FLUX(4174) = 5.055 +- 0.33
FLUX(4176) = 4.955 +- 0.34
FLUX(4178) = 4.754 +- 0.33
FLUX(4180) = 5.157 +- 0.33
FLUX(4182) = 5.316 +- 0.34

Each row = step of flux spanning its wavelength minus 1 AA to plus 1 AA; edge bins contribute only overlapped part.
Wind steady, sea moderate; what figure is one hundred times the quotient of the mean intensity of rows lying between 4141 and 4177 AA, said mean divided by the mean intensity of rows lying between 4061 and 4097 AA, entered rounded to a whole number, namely 96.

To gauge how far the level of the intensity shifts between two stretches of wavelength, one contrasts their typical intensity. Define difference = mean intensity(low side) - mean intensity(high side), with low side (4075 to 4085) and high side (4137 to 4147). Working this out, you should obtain 0.14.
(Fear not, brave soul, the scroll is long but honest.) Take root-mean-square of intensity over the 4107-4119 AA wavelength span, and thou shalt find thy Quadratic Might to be 5.6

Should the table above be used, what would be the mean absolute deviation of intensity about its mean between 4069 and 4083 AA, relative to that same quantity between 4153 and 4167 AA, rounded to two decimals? 0.94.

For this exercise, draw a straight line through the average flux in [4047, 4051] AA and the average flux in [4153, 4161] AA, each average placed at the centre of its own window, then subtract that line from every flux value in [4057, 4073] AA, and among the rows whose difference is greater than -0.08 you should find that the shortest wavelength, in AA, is 4060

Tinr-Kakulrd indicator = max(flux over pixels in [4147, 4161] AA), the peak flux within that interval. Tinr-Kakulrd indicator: 5.729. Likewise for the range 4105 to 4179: 5.961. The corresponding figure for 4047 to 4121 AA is 6.62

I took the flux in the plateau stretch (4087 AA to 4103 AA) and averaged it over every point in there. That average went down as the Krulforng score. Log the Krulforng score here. 5.14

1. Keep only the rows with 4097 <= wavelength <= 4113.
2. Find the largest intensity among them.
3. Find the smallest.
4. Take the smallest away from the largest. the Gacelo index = 1.8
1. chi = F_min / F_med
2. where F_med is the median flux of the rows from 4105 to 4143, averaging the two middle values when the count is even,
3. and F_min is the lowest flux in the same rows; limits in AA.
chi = 0.876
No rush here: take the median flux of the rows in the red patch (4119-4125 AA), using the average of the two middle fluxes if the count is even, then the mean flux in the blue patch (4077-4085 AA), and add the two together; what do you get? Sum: 11.0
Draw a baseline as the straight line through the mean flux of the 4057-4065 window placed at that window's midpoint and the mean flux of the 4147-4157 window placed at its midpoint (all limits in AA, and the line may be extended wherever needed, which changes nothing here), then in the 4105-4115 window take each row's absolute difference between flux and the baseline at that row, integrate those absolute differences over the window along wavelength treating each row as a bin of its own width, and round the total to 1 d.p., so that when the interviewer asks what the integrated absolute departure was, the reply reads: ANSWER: 4.5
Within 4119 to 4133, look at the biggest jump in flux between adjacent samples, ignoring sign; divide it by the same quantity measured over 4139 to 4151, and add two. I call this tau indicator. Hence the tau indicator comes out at 2.6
